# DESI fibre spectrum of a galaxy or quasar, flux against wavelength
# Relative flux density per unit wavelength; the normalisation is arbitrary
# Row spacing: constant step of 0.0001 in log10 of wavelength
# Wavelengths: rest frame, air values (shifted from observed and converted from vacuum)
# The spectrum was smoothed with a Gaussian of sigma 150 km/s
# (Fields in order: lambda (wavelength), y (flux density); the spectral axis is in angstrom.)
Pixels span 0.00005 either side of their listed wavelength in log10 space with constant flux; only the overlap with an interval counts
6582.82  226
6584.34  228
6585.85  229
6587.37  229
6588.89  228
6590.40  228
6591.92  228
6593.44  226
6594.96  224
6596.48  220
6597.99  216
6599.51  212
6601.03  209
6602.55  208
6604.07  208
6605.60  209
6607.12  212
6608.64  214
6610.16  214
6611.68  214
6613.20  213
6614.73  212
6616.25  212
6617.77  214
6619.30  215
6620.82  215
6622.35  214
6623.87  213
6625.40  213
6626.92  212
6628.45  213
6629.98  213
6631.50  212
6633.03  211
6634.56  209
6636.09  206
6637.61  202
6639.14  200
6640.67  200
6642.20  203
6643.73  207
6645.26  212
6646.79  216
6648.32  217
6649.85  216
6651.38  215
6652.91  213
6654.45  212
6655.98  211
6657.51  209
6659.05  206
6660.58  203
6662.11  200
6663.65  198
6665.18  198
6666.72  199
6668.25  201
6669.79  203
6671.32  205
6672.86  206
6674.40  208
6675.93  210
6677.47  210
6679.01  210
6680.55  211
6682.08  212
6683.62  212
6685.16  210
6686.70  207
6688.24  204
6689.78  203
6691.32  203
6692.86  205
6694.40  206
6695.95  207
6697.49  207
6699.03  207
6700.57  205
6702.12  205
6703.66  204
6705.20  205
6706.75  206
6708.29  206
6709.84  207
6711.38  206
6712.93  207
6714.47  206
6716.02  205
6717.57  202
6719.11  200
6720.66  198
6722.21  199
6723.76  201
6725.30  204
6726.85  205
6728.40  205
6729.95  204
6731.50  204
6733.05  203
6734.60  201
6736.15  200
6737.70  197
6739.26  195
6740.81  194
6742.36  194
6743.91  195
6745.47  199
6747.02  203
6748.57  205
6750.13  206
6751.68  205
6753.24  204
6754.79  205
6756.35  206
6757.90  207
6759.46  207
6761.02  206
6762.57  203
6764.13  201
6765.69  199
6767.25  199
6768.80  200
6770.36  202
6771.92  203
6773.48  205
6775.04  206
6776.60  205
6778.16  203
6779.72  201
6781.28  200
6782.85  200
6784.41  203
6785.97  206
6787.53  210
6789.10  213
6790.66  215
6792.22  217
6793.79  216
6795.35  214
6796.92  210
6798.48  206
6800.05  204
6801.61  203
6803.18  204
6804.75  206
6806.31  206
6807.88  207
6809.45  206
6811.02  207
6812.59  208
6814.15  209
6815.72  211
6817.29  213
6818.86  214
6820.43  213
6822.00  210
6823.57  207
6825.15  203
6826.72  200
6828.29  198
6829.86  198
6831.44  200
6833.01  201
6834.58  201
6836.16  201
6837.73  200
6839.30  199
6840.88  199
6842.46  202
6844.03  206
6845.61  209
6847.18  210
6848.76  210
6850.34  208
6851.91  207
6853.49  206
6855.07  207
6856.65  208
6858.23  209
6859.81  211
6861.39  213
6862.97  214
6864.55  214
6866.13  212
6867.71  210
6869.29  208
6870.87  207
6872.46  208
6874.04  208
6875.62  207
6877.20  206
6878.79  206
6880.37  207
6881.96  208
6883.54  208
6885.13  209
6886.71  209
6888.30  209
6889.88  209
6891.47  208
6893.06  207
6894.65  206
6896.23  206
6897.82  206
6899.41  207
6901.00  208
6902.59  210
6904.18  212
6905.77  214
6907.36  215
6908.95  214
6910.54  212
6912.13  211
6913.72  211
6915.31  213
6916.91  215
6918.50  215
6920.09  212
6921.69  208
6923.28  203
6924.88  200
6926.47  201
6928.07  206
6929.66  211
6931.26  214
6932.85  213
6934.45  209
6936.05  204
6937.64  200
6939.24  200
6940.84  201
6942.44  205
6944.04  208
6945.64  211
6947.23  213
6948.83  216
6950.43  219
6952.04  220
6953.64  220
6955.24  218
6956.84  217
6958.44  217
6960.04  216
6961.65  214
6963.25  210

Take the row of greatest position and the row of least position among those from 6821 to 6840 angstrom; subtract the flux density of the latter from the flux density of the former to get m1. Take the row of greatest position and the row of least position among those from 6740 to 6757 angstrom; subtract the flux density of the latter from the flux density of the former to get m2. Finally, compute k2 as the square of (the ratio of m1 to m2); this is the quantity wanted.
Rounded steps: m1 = -11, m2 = 12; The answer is 0.8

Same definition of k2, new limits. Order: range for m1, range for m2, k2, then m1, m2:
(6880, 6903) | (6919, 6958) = 0.4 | 3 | 5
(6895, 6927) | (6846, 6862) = 2.8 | -5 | 3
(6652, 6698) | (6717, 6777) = 4.0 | -6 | 3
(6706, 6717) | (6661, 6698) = 0.0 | -1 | 7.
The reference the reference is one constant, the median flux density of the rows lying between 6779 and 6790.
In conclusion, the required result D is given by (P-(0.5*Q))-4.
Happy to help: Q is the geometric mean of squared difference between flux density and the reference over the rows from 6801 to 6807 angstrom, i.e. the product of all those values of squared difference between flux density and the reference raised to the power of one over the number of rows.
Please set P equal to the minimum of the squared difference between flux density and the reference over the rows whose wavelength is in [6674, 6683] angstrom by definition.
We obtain 21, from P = 25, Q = 0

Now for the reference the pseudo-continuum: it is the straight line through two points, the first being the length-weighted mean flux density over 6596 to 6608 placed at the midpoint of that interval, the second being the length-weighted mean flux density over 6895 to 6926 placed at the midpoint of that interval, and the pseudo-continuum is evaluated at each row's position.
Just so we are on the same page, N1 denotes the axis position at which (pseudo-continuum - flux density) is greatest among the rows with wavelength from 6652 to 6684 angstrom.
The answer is 6663.65 angstrom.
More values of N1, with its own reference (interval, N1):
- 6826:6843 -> 6828.29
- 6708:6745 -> 6740.81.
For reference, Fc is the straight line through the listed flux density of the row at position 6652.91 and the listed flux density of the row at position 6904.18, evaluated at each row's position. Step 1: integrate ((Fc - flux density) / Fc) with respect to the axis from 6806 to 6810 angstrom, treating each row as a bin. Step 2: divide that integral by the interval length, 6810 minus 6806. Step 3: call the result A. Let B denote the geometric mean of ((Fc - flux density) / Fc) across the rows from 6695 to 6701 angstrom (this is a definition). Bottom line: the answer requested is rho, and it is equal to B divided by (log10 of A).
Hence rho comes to -0.019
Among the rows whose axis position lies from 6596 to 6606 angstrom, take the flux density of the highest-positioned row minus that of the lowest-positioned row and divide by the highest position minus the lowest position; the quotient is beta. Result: -1.2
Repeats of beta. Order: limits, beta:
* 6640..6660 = 0.3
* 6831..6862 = 0.4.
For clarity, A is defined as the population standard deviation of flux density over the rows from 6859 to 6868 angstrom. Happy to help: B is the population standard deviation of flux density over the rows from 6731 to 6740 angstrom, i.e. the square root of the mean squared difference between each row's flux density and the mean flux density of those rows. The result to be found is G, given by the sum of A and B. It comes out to 4.7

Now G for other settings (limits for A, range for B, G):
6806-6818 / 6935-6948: 7.0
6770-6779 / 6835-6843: 2.6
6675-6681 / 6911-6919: 2.2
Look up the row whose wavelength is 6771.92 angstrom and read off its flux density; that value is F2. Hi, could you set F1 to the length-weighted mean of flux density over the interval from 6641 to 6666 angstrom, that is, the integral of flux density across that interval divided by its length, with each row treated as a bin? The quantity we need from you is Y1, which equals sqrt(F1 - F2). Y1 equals 2.3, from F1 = 208.3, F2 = 203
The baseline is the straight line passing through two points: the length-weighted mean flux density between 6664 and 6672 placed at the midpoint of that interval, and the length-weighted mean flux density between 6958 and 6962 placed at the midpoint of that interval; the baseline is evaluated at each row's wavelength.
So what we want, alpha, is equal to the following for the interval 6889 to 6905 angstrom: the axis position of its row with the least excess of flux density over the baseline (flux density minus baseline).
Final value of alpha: 6897.82 angstrom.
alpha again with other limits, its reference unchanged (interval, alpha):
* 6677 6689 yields 6688.24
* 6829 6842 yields 6829.86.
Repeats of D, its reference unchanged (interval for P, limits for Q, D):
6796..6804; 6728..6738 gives -4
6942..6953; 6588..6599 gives -216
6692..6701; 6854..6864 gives -24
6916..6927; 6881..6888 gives -19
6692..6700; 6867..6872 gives -13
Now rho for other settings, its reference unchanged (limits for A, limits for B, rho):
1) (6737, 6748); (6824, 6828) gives -0.045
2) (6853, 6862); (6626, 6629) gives -0.001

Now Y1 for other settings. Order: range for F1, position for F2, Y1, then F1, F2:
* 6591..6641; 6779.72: 3.4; 212.7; 201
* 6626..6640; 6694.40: 1.6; 208.7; 206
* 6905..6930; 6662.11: 3.2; 210.1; 200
